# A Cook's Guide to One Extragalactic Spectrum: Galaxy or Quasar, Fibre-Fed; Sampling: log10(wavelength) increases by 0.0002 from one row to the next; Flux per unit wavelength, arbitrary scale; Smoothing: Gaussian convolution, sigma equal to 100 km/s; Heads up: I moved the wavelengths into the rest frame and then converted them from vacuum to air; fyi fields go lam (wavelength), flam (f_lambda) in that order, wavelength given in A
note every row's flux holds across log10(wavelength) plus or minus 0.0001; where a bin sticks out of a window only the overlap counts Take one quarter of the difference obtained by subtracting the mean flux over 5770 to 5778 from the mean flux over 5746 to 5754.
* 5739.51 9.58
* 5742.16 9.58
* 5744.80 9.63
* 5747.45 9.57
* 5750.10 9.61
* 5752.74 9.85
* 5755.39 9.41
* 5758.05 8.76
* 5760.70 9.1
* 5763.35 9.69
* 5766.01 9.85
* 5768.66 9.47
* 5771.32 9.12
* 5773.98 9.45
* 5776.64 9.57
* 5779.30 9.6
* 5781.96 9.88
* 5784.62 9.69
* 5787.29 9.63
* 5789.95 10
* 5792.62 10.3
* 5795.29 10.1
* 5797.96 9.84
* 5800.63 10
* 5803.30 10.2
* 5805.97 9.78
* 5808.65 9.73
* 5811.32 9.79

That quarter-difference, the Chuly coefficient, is 0.074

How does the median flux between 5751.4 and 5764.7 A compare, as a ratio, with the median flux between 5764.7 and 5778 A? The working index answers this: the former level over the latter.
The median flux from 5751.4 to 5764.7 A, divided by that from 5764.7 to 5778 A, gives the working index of 0.994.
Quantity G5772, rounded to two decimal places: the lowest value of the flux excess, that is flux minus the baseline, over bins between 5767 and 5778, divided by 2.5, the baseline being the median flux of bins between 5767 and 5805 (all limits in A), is -0.26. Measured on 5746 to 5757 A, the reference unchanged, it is -0.14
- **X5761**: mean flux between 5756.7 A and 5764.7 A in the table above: 9.2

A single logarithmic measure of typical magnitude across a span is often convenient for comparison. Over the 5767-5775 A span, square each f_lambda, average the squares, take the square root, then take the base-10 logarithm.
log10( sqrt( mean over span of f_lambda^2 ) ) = 0.971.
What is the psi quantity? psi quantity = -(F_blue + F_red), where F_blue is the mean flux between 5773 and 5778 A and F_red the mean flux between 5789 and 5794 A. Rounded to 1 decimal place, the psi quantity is -19.7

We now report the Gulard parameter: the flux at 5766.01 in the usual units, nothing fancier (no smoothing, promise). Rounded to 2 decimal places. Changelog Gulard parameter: 9.85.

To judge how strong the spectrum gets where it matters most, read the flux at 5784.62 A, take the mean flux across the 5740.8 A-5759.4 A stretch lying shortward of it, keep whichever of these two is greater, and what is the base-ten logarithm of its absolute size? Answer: 0.99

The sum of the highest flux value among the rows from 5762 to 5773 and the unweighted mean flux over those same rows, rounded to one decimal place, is 19.4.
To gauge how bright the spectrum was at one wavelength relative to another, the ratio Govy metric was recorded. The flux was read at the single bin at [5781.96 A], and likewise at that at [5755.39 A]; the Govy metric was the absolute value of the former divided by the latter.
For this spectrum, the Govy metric 1.05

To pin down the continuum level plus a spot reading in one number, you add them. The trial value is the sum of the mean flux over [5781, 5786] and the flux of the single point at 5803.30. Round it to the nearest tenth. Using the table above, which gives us 20.0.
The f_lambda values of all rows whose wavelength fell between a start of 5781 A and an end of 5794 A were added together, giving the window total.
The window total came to 49.5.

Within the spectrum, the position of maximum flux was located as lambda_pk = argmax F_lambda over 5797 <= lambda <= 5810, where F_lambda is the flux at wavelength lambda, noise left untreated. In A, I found 5803.30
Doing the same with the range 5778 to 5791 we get 5789.95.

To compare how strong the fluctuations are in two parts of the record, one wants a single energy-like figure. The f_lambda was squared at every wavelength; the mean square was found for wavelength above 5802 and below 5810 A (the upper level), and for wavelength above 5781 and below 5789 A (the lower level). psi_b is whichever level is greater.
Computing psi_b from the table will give 98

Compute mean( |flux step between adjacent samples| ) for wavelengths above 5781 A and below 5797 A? 0.22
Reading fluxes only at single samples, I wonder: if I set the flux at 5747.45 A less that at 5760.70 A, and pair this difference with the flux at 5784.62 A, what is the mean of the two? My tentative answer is 5.08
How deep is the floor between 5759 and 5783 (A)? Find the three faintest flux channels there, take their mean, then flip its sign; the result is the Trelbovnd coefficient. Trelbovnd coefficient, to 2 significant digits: -9.2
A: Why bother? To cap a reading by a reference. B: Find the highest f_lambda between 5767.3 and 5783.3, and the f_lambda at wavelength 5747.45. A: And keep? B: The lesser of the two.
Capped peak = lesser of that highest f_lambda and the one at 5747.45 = 9.57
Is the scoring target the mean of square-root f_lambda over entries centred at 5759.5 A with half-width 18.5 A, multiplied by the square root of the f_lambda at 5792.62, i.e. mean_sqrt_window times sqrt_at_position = 9.88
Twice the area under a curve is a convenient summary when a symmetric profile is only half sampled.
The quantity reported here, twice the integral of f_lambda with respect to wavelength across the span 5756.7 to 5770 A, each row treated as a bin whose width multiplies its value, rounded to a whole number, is 249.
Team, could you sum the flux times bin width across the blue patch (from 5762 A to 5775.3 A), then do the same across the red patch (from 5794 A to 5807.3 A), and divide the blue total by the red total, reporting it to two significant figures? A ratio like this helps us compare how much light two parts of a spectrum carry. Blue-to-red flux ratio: 0.95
